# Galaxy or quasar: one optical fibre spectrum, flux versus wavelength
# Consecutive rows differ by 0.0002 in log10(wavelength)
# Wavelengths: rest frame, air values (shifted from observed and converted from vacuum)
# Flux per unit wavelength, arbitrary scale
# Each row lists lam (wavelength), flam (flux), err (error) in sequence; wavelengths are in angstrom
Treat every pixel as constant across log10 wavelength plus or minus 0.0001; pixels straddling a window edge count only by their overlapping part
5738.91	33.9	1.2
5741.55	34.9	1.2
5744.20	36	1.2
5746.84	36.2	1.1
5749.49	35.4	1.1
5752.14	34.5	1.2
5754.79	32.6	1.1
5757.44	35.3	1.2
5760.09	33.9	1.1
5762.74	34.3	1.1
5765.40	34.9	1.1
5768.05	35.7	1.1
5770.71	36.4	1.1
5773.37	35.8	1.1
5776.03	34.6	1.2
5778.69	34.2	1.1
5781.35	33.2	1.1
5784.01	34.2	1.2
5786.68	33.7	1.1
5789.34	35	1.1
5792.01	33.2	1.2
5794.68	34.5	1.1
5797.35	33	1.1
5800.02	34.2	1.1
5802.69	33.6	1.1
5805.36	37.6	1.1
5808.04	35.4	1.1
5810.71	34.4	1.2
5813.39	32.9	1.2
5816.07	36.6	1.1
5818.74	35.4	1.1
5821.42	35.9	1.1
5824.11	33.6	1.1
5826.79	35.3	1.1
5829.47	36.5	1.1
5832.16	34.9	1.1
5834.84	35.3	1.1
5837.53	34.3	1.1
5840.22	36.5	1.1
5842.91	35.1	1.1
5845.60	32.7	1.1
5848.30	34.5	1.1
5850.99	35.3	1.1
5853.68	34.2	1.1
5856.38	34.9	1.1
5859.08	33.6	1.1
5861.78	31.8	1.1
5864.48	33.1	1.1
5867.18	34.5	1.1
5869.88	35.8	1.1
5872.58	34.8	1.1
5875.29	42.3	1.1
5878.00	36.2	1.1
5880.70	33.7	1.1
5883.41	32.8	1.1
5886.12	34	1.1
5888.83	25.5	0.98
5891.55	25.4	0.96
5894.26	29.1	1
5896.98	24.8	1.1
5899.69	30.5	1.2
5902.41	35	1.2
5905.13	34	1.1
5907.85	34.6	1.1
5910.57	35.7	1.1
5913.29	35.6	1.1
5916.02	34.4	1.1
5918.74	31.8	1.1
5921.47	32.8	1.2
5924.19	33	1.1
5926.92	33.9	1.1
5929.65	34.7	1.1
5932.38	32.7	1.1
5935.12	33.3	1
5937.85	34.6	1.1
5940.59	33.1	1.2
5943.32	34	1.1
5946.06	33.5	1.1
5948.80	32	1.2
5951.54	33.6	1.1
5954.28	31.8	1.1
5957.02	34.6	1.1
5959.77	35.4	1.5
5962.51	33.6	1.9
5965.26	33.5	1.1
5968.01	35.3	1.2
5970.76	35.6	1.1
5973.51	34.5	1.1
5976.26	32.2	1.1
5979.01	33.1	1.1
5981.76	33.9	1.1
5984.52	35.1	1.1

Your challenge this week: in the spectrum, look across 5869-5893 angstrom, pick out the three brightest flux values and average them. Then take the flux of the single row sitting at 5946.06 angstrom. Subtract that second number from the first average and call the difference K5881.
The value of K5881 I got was 4.6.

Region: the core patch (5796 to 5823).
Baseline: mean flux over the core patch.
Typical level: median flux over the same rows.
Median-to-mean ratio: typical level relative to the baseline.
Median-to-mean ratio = 1.00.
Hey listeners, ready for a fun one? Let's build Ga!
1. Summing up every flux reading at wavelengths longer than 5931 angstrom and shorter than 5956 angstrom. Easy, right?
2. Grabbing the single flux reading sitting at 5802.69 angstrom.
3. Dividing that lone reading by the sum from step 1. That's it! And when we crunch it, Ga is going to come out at 0.113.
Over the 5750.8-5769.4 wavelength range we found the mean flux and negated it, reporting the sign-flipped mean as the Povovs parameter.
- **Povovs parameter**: -34.5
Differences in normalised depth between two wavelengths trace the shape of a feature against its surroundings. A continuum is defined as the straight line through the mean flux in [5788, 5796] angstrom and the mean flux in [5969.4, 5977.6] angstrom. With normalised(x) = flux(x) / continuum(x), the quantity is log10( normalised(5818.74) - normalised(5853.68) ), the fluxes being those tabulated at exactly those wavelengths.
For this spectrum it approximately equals -1.5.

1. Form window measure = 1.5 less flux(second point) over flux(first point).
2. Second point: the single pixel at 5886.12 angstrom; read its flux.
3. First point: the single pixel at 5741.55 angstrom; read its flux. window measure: 0.53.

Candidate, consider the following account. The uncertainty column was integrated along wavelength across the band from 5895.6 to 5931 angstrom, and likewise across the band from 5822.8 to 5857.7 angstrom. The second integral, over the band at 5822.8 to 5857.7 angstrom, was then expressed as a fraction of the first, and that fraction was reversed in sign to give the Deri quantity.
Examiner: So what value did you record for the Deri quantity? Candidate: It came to -0.97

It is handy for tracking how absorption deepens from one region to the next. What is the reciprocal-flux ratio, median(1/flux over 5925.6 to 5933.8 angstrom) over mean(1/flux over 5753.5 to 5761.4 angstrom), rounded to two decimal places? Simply 1.00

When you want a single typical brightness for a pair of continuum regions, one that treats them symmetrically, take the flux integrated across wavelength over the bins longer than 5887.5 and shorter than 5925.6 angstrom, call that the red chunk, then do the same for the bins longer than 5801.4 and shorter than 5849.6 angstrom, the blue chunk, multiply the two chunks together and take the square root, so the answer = 1426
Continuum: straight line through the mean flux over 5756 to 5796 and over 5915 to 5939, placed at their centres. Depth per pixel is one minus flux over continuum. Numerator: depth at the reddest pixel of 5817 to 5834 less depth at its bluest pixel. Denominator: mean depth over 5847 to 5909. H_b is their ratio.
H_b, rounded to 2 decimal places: 0.51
